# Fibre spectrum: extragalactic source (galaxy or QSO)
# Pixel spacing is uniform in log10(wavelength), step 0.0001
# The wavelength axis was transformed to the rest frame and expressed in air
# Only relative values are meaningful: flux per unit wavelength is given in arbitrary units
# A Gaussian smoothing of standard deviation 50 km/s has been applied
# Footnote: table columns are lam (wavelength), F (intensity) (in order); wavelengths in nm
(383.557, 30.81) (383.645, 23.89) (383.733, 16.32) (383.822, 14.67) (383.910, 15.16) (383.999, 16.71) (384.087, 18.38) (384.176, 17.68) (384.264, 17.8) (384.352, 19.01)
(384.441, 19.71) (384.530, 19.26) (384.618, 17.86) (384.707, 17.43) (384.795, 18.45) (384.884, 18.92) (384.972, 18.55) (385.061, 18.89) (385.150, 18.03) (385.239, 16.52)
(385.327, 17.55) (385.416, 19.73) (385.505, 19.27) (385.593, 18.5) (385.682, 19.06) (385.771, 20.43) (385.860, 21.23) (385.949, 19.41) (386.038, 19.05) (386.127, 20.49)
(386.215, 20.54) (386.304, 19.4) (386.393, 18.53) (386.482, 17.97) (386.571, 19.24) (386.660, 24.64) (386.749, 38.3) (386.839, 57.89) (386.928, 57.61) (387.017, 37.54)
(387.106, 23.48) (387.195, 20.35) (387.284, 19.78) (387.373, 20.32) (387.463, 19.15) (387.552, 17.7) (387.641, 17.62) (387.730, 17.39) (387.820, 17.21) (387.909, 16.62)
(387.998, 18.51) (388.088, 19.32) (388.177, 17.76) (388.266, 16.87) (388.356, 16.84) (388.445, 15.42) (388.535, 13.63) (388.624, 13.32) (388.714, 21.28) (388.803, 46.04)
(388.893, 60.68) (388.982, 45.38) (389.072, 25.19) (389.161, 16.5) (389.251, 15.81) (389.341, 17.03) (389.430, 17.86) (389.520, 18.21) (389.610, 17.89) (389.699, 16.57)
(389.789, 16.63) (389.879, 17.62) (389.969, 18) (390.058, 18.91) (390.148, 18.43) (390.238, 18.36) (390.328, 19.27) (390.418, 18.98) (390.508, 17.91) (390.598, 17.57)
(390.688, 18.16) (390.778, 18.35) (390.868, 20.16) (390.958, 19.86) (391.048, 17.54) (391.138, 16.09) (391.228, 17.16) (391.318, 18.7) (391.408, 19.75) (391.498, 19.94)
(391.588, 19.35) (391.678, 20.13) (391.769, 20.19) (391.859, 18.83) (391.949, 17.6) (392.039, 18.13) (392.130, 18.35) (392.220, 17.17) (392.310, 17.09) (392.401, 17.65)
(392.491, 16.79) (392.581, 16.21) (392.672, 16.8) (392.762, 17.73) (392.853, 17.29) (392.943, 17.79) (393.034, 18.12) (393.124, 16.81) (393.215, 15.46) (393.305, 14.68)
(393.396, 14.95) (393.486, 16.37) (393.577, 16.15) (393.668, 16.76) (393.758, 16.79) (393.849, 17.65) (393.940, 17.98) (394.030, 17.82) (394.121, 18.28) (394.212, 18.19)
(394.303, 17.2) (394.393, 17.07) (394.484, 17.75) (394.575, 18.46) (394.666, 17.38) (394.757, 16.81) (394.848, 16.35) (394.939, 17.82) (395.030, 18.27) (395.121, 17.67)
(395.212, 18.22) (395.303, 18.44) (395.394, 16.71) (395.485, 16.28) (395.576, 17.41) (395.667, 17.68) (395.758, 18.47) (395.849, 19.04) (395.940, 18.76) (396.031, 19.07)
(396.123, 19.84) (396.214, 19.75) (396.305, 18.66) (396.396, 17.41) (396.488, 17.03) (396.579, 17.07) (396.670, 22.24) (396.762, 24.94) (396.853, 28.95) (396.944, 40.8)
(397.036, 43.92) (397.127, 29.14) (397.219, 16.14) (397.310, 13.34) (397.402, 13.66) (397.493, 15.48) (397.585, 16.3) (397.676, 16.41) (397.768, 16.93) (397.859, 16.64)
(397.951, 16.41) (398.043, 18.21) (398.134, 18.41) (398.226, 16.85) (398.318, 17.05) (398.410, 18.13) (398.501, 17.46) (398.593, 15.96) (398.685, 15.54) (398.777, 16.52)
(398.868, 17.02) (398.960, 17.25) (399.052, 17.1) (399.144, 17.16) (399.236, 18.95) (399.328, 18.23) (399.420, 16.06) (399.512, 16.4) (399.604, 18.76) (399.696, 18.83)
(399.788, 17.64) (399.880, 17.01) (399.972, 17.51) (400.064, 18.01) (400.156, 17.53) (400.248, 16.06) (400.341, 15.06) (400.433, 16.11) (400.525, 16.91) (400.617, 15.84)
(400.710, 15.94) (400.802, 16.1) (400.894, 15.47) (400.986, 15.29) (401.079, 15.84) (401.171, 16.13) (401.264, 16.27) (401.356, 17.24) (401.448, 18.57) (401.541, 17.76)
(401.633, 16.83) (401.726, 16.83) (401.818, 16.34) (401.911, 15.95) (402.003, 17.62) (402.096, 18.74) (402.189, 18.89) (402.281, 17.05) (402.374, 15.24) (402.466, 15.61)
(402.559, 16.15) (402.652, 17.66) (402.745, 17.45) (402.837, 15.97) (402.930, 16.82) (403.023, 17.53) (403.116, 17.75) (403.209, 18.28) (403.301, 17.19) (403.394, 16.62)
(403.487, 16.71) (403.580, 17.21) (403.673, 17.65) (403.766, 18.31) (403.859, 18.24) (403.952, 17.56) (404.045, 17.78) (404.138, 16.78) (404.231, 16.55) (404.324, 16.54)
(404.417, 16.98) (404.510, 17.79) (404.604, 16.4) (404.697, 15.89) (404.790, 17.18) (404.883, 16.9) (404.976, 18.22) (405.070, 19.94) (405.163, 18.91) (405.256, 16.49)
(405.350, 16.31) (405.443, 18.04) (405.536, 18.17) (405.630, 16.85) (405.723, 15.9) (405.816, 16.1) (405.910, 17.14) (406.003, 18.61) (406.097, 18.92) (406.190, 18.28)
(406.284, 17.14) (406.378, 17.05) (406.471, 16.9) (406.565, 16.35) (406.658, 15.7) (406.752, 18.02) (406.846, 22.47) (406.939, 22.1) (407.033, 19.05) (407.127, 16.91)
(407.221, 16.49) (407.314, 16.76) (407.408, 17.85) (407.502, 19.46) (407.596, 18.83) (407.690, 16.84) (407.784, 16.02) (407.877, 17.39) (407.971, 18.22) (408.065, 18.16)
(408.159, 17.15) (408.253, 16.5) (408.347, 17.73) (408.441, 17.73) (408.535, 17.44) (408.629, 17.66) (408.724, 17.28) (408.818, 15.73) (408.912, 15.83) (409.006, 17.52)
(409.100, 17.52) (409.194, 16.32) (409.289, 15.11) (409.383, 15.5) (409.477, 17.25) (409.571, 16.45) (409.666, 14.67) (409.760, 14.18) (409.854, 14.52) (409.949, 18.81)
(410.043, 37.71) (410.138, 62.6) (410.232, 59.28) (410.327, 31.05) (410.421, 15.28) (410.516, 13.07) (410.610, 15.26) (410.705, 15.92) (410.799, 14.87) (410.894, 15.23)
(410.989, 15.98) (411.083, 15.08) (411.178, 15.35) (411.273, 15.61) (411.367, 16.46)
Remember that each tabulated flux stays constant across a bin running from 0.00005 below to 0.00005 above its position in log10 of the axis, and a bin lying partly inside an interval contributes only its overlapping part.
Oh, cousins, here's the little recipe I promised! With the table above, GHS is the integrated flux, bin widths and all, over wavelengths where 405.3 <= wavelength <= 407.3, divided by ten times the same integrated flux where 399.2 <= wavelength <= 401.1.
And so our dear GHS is 0.11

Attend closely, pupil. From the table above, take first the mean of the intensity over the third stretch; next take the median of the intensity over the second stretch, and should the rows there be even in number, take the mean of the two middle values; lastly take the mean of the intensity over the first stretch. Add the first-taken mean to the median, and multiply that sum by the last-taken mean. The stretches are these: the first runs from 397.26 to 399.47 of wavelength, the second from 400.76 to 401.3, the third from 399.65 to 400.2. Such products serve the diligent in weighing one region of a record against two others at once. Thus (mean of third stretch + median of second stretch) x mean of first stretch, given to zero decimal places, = 564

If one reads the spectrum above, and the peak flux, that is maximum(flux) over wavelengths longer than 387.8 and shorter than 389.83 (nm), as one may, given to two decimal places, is 60.68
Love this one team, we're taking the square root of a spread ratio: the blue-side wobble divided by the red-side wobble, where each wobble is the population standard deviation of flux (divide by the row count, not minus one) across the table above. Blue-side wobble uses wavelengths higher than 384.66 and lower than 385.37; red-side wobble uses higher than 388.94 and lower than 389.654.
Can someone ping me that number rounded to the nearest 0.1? 0.3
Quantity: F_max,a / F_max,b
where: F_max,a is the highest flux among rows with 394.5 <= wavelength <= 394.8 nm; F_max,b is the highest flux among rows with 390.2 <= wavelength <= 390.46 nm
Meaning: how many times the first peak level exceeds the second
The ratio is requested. 0.96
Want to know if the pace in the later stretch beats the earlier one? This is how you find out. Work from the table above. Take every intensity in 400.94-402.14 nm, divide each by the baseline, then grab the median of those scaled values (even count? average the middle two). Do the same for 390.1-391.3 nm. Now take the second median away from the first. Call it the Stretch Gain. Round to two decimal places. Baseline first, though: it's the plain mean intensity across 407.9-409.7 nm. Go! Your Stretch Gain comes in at -0.09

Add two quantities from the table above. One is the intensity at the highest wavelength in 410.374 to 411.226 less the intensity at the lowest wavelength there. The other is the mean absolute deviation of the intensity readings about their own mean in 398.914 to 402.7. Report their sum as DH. 1.0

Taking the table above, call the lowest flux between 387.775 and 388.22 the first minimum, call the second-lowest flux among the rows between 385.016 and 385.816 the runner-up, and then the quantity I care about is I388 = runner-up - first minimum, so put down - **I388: 0.9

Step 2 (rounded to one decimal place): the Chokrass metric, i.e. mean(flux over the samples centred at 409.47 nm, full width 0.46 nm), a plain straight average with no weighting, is 15.8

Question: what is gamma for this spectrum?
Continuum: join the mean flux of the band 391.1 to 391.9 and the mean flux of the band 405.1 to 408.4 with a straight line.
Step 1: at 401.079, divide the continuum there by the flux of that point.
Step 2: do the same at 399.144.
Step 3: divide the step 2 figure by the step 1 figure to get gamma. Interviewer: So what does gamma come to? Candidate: 0.93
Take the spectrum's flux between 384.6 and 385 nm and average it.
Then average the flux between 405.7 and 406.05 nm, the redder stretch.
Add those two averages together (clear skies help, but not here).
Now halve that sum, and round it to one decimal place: 17.6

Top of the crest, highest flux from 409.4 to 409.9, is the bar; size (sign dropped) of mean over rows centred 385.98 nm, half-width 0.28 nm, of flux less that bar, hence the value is 2.9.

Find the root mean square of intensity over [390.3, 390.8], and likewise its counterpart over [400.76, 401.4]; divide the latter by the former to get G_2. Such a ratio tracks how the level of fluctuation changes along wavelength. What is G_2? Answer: 0.87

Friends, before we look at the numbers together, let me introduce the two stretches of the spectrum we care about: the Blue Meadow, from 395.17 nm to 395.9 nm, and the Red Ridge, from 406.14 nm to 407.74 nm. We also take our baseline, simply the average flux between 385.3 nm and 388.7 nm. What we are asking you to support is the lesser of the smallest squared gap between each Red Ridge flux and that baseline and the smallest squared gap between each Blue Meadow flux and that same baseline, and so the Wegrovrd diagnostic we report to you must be 0.1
